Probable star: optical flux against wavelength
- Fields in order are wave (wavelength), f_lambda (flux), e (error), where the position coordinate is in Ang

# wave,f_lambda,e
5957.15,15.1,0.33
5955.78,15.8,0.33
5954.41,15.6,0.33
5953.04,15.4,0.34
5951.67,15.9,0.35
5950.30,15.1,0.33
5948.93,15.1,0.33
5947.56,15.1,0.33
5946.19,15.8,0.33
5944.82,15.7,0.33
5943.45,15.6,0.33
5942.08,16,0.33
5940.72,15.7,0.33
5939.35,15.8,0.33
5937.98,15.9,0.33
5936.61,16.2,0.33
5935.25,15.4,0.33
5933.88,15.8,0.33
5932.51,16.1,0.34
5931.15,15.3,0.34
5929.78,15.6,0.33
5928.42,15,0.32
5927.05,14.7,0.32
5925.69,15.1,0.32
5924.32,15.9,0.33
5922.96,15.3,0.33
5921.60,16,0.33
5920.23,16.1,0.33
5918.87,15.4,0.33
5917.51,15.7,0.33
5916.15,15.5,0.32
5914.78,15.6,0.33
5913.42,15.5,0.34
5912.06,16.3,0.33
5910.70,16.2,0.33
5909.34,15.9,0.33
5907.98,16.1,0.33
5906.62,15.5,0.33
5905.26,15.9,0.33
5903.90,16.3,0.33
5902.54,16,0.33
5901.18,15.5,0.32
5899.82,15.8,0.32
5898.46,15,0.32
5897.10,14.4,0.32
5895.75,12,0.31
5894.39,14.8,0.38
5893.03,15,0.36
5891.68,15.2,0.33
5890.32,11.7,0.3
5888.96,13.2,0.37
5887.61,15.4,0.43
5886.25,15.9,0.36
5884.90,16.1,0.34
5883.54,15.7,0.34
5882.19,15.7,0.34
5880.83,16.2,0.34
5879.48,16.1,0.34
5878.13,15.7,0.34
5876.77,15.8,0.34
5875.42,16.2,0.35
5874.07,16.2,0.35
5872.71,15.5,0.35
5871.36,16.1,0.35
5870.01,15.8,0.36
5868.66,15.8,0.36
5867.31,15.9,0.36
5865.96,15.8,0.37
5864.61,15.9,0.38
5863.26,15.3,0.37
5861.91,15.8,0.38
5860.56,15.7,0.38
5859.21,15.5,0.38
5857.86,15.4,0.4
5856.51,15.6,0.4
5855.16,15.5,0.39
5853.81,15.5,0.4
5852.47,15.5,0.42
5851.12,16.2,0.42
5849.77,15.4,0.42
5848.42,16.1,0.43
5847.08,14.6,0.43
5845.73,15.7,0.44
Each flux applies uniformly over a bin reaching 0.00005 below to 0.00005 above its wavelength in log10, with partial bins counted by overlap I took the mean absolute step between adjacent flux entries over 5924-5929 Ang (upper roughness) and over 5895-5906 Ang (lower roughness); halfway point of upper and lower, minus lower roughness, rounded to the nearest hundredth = -0.13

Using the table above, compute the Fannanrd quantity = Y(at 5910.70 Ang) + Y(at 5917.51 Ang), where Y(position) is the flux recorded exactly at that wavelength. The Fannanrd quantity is 31.9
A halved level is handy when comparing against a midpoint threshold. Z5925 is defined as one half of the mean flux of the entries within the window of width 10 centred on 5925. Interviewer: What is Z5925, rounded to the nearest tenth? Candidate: 7.7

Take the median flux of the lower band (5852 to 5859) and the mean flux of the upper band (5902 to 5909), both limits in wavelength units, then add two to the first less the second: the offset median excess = 1.54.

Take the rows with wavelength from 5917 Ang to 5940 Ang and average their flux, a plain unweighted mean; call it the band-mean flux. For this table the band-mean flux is 15.6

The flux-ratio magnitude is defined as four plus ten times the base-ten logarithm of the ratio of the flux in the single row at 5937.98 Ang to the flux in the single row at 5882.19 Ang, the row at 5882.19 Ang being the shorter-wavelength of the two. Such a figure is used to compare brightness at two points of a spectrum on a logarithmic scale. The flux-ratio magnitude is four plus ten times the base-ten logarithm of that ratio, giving 4.05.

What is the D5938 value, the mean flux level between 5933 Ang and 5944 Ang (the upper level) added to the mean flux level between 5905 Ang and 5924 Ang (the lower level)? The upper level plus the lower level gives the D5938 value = 31.6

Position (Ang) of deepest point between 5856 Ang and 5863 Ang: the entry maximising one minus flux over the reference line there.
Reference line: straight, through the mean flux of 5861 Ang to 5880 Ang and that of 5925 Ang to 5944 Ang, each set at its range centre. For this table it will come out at 5857.86 Ang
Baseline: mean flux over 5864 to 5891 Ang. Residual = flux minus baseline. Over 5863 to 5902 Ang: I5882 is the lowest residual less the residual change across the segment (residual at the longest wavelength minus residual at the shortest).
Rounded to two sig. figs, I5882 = -4.0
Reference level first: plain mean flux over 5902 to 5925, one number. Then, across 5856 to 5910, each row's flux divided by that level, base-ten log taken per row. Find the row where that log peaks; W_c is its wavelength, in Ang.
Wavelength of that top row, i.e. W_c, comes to 5903.90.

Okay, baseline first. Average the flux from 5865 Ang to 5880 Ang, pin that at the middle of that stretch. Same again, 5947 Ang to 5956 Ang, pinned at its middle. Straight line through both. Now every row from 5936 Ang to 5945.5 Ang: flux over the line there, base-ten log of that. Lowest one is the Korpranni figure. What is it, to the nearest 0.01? 0.00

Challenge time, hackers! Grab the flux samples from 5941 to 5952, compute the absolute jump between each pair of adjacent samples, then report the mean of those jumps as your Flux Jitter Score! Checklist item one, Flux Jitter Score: 0.30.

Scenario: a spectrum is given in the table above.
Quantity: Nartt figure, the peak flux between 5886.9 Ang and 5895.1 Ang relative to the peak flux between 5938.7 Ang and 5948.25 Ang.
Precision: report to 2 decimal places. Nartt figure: 0.96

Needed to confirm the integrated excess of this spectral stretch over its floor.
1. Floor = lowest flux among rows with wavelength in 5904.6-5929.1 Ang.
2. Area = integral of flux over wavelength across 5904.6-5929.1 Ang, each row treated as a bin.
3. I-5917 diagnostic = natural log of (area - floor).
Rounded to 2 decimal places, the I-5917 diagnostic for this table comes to 5.91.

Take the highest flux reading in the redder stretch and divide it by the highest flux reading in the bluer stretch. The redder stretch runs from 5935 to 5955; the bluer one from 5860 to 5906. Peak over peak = 0.99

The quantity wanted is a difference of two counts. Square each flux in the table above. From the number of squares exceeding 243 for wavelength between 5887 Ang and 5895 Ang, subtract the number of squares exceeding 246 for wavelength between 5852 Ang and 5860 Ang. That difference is 0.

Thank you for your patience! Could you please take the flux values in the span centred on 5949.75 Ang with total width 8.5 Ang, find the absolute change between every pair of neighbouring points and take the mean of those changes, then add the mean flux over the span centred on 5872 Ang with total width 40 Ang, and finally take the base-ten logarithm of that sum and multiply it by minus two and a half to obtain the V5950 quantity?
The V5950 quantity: -3.01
